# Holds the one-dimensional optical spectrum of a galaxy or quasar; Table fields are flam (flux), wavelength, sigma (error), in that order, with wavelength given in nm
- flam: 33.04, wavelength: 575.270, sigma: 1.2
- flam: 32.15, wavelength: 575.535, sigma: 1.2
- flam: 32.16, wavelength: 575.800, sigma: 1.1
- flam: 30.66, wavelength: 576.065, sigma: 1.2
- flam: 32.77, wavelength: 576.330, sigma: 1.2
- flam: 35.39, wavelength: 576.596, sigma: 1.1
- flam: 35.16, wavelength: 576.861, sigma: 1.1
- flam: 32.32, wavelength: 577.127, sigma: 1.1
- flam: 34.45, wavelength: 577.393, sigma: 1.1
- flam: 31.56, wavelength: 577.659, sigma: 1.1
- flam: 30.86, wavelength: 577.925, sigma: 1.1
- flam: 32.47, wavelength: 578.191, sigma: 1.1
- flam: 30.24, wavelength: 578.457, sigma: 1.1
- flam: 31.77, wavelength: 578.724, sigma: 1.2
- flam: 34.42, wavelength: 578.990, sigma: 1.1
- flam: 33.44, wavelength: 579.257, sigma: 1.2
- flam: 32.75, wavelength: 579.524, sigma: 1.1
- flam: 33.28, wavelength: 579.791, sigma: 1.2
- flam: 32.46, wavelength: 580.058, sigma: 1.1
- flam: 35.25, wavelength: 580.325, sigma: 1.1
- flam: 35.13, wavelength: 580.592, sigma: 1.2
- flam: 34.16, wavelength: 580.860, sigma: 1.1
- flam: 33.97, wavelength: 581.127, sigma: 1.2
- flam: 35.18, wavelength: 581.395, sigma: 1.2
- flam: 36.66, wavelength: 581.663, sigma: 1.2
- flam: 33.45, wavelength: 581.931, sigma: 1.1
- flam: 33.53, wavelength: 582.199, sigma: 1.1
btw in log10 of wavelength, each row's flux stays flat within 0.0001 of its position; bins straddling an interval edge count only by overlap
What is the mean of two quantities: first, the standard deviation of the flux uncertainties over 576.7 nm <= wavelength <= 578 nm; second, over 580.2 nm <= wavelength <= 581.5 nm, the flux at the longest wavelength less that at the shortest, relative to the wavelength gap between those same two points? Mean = 0.0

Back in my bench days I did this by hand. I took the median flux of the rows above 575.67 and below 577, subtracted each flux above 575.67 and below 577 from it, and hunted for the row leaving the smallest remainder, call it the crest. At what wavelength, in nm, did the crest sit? 576.596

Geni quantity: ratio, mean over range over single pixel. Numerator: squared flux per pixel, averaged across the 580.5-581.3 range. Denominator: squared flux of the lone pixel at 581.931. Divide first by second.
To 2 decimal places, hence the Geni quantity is 1.06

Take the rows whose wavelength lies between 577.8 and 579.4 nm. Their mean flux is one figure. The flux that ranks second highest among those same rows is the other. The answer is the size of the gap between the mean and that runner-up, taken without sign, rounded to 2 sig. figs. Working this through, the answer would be 1.2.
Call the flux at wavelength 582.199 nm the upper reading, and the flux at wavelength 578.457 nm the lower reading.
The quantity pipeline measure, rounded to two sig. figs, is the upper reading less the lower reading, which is 3.3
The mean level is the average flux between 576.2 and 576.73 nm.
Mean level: 34.1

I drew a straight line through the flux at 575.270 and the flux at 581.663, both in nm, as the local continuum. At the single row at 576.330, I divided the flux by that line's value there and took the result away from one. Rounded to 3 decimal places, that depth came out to 0.026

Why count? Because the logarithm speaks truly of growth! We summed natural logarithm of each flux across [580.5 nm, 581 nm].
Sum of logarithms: 7.1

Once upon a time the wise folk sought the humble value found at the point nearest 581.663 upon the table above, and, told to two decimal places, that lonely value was 36.66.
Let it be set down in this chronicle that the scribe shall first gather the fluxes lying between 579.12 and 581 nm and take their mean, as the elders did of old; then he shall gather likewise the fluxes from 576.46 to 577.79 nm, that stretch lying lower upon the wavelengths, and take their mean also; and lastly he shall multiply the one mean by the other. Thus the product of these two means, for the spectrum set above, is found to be 1141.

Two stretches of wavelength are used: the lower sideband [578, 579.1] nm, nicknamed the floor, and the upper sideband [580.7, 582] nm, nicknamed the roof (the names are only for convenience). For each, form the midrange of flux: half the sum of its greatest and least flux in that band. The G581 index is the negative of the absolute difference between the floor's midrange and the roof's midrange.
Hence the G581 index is -2.7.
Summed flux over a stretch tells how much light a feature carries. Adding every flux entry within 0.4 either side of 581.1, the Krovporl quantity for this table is 103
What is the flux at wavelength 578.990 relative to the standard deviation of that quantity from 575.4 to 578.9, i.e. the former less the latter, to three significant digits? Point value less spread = 32.8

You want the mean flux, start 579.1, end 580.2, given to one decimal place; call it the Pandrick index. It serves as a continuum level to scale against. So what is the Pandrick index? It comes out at 33.0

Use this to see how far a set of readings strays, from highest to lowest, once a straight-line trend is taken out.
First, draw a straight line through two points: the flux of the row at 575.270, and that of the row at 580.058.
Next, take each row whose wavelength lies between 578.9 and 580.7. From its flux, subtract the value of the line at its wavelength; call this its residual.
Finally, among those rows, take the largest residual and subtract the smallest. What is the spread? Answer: 2.8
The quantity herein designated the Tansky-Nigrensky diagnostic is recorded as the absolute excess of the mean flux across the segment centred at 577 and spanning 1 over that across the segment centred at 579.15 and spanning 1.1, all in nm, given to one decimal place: 1.2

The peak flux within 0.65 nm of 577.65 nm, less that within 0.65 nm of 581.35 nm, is -2.2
